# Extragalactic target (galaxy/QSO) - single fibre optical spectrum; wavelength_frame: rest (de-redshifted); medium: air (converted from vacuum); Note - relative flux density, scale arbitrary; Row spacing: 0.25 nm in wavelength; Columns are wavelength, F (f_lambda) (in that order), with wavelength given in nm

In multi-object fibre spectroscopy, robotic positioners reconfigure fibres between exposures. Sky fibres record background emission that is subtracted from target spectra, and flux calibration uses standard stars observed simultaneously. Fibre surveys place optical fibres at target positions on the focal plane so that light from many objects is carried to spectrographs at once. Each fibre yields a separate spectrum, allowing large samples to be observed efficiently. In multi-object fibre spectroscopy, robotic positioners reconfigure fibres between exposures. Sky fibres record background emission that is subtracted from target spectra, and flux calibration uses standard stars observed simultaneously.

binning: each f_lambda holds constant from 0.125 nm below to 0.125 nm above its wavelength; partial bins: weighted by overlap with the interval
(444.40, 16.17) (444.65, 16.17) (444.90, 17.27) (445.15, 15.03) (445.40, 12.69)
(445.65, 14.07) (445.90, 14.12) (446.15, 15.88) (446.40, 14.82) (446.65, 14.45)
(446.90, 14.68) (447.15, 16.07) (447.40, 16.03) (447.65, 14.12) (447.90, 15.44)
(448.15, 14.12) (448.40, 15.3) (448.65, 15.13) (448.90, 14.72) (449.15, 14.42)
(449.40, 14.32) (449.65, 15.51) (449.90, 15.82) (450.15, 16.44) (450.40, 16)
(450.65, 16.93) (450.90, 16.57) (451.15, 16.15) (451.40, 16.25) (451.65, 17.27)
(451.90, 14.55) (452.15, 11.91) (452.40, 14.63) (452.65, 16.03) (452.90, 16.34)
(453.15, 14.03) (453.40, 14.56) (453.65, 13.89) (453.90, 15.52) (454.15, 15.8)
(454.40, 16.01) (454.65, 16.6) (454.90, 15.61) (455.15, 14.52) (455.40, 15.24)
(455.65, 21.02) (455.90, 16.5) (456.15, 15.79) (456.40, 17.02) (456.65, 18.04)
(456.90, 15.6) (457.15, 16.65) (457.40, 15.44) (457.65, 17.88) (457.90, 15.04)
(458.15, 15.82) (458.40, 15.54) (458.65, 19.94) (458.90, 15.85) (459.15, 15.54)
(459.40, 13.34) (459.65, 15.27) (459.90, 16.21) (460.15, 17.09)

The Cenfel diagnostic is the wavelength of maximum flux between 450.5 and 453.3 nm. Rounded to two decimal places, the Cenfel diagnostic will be 451.65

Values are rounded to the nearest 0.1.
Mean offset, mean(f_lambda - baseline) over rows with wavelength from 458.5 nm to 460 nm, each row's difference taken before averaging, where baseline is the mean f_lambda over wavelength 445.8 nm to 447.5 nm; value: 0.9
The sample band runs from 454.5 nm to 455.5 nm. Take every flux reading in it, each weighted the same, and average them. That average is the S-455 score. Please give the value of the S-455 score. 15.5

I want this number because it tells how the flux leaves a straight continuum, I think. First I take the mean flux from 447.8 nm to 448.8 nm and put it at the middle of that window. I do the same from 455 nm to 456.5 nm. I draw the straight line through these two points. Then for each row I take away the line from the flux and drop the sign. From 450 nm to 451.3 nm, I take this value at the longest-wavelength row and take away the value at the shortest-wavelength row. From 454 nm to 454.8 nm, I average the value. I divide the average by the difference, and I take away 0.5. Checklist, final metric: -1.2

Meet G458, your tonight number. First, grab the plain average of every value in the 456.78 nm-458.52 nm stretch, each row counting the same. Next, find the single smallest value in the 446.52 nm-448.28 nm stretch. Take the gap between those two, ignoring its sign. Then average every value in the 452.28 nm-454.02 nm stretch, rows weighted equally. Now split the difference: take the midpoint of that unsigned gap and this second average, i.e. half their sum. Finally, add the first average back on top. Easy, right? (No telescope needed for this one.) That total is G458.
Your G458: 24.4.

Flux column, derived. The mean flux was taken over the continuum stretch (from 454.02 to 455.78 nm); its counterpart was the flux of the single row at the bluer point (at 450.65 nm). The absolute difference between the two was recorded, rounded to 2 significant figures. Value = 0.53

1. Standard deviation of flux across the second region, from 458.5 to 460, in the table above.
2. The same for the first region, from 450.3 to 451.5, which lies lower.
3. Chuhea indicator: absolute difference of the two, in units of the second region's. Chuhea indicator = 0.8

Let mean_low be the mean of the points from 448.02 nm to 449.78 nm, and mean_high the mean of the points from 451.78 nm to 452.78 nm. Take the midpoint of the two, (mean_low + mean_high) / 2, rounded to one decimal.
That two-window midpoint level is 14.5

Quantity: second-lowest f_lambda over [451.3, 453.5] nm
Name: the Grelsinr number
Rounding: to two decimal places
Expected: 14.03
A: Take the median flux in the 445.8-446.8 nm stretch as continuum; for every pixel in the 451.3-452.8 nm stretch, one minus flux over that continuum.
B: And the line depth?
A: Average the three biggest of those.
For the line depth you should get 0.06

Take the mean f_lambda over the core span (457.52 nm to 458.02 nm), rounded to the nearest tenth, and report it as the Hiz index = 16.5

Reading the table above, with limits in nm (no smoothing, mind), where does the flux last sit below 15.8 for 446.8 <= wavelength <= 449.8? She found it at 449.65 nm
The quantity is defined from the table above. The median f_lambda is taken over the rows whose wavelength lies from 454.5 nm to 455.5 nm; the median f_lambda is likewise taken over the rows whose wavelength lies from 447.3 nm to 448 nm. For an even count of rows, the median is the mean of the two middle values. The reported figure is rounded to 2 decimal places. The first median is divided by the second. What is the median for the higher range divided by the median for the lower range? 1.00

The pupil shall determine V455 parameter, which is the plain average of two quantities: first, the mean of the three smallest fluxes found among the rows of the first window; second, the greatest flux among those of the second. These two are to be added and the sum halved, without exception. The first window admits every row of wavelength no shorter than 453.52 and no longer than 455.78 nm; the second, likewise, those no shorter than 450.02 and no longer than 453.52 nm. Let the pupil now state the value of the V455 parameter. 15.9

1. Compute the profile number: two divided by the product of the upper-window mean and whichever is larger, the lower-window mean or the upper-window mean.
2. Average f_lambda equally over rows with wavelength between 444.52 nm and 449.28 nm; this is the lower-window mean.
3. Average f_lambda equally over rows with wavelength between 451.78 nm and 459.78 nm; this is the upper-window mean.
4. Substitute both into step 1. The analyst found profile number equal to 0.0080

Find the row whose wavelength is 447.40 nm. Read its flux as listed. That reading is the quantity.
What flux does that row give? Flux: 16.03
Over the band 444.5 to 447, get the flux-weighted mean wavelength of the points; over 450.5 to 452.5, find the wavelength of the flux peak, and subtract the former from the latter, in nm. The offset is 5.90 nm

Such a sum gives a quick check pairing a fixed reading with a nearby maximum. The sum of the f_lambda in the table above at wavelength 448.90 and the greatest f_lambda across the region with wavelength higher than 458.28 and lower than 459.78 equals 34.7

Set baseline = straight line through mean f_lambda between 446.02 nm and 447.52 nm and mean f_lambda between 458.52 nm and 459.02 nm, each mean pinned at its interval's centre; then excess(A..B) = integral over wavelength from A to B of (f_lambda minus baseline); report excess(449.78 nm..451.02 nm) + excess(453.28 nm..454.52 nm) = -1.8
